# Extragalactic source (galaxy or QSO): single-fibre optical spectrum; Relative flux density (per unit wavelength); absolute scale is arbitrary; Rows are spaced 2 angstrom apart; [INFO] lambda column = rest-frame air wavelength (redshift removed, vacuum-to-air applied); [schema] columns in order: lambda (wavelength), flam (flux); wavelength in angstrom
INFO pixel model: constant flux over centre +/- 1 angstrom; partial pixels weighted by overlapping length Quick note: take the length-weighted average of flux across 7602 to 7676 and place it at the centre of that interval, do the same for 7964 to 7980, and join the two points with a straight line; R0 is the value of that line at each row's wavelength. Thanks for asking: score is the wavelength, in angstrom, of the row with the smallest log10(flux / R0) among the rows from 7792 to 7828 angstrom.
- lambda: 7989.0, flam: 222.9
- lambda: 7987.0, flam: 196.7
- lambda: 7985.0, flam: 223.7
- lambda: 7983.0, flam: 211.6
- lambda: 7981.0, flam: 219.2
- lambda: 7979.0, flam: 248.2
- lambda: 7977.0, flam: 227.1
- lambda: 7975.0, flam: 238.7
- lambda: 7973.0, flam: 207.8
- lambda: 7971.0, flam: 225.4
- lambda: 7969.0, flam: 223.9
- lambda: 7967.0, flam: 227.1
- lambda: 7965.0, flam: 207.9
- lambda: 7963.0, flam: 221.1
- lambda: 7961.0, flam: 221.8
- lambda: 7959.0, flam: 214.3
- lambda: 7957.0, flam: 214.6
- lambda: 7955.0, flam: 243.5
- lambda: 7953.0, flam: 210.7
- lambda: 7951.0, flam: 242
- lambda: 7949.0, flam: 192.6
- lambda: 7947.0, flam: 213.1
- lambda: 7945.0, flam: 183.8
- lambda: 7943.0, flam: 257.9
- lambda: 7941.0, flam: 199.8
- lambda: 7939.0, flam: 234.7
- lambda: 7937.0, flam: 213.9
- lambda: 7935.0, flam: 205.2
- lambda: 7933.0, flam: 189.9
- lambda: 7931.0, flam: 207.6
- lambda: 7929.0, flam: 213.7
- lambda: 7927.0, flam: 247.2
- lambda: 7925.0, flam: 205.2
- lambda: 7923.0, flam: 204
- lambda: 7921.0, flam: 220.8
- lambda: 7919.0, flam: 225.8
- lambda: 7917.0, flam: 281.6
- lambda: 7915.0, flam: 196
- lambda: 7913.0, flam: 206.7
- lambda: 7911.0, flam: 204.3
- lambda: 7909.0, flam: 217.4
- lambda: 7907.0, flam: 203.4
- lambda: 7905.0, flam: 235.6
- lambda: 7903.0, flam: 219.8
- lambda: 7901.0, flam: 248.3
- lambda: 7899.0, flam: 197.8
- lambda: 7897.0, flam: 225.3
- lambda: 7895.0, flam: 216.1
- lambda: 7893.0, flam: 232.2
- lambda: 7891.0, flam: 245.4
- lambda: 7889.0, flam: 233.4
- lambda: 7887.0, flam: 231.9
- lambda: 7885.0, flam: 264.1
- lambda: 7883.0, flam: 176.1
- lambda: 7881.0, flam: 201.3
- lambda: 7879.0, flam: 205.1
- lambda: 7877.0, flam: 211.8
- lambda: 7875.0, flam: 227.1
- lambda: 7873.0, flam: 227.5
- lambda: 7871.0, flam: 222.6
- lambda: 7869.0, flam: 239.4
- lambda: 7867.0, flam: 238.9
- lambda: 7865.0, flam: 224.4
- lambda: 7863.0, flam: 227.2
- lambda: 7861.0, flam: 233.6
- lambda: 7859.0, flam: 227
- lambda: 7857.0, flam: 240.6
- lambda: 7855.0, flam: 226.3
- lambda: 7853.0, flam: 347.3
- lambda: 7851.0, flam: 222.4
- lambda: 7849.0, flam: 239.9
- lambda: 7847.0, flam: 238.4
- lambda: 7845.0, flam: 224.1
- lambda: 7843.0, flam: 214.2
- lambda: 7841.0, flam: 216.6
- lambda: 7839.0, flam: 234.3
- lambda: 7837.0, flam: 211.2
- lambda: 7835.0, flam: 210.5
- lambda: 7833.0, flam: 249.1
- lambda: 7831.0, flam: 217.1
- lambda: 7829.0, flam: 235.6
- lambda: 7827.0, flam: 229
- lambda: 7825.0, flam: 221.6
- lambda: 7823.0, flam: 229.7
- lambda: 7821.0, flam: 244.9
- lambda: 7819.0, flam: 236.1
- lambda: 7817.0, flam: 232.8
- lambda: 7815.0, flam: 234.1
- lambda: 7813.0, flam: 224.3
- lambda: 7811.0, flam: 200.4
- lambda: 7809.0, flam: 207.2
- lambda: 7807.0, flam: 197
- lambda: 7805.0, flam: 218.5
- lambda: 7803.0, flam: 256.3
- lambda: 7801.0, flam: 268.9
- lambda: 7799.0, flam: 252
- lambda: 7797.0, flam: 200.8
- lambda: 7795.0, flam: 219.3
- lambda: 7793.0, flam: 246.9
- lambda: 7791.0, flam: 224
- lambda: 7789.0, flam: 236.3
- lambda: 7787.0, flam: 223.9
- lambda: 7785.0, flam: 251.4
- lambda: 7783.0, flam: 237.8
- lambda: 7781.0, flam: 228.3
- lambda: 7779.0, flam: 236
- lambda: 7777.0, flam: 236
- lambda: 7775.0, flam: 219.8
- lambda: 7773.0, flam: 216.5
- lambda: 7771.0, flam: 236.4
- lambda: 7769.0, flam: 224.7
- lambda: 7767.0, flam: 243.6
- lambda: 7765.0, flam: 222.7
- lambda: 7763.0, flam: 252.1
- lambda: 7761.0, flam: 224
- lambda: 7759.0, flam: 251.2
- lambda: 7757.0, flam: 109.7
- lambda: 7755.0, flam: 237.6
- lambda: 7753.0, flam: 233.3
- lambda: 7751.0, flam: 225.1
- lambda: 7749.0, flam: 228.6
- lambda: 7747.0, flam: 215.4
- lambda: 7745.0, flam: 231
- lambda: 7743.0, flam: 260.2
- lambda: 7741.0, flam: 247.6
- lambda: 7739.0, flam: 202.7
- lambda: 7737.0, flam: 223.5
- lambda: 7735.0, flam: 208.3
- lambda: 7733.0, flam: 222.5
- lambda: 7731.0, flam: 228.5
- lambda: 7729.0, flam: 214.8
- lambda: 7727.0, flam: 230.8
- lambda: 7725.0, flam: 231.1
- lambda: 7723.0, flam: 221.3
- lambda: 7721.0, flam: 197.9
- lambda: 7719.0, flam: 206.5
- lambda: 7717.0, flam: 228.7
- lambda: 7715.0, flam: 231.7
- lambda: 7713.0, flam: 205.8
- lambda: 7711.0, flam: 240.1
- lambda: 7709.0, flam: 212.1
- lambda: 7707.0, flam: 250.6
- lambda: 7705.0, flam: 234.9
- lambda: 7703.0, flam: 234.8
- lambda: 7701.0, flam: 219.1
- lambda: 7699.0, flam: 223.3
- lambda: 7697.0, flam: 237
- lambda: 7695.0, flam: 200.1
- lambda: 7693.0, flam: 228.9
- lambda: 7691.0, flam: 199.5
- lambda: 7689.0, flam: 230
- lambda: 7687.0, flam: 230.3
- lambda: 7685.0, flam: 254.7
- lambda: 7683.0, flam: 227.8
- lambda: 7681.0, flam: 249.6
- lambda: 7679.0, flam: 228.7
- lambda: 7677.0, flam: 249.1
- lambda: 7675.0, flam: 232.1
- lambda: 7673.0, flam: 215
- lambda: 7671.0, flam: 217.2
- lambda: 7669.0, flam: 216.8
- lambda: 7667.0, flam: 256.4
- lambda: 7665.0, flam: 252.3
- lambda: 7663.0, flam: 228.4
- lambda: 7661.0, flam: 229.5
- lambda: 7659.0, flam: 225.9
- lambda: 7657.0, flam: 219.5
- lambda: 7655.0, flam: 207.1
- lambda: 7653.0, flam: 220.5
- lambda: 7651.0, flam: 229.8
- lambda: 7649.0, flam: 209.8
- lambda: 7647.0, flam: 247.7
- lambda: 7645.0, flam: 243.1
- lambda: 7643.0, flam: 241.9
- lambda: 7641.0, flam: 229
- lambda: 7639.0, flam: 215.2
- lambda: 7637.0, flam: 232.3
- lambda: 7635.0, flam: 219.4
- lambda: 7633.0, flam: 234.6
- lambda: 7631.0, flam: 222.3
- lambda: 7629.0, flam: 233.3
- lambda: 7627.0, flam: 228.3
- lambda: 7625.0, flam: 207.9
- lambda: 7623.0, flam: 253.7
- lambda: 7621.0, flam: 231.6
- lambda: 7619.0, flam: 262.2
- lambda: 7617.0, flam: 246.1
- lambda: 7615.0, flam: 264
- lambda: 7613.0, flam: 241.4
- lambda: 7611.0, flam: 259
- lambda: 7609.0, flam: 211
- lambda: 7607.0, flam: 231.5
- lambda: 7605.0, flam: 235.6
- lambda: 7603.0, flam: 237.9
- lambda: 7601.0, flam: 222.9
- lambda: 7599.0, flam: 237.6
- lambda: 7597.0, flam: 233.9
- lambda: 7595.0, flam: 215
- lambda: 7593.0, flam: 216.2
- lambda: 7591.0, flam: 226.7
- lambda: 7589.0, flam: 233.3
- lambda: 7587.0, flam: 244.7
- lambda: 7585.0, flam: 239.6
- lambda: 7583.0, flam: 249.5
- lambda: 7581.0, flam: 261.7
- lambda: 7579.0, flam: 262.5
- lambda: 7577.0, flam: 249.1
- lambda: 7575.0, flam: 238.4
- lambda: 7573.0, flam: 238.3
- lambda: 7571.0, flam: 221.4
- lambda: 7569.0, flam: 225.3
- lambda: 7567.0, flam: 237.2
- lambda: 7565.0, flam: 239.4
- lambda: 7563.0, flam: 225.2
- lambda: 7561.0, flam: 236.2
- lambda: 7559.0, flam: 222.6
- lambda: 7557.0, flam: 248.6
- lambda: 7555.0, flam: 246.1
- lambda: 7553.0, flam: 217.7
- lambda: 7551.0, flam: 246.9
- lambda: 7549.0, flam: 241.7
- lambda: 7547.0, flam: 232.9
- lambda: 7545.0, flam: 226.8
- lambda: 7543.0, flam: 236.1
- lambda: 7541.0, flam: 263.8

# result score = 7807.0 angstrom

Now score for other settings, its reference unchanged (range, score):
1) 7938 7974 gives 7945.0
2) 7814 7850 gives 7835.0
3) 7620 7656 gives 7655.0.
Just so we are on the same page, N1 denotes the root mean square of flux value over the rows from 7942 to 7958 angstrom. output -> 221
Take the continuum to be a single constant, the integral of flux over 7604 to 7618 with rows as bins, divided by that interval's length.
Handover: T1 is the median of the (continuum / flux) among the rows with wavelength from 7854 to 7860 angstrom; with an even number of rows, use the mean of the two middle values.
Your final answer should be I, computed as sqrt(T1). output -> 1.03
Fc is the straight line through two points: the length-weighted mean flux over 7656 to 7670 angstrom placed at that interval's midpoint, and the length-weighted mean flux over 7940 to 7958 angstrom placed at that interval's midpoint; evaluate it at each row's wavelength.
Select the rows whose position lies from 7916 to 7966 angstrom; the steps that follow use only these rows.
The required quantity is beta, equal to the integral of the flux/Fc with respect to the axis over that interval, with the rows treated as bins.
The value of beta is 50.2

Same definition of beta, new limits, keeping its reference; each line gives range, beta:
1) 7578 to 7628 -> 50.5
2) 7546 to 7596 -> 49.8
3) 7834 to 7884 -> 51.2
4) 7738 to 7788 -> 50.1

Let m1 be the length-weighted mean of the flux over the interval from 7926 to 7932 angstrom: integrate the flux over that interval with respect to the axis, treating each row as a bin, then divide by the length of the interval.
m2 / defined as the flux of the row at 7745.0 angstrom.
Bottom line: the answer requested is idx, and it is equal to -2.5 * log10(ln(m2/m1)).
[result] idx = 3.6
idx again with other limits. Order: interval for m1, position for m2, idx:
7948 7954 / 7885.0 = 1.7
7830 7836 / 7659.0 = 7.1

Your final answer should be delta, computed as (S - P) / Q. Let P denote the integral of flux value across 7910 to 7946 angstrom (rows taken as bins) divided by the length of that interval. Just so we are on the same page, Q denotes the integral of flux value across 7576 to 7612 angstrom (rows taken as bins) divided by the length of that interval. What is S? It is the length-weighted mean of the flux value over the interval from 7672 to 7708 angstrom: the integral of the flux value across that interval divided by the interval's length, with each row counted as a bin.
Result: 0.058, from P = 217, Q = 237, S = 230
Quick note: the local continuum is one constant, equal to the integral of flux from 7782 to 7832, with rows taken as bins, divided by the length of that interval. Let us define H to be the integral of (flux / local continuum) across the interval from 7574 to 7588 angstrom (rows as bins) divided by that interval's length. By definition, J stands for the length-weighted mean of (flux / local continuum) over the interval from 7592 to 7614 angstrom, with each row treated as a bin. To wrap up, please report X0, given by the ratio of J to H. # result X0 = 0.93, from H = 1.08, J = 1.01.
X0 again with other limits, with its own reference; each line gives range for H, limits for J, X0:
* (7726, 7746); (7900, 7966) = 0.96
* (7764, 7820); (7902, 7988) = 0.95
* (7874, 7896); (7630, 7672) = 1.03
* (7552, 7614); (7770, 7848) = 0.97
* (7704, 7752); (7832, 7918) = 1.01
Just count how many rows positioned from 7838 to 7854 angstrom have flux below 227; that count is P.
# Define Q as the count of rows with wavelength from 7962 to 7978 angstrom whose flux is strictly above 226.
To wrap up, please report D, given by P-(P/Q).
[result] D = 2.7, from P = 4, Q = 3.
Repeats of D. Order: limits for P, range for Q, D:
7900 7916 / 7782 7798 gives 4.5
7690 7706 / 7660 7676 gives 3.2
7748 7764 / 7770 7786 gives 2.5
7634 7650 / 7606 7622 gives 2.6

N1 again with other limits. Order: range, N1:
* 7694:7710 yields 227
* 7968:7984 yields 226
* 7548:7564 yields 236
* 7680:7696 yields 228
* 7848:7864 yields 249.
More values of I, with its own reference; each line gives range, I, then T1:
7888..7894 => 1.02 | 1.03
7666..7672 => 1.05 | 1.11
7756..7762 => 1.04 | 1.08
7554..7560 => 0.99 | 0.98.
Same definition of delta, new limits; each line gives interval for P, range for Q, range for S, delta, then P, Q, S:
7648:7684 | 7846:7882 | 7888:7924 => -0.024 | 229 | 233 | 223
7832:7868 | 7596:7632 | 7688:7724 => -0.053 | 235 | 237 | 222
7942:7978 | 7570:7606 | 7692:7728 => 0.014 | 221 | 237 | 224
